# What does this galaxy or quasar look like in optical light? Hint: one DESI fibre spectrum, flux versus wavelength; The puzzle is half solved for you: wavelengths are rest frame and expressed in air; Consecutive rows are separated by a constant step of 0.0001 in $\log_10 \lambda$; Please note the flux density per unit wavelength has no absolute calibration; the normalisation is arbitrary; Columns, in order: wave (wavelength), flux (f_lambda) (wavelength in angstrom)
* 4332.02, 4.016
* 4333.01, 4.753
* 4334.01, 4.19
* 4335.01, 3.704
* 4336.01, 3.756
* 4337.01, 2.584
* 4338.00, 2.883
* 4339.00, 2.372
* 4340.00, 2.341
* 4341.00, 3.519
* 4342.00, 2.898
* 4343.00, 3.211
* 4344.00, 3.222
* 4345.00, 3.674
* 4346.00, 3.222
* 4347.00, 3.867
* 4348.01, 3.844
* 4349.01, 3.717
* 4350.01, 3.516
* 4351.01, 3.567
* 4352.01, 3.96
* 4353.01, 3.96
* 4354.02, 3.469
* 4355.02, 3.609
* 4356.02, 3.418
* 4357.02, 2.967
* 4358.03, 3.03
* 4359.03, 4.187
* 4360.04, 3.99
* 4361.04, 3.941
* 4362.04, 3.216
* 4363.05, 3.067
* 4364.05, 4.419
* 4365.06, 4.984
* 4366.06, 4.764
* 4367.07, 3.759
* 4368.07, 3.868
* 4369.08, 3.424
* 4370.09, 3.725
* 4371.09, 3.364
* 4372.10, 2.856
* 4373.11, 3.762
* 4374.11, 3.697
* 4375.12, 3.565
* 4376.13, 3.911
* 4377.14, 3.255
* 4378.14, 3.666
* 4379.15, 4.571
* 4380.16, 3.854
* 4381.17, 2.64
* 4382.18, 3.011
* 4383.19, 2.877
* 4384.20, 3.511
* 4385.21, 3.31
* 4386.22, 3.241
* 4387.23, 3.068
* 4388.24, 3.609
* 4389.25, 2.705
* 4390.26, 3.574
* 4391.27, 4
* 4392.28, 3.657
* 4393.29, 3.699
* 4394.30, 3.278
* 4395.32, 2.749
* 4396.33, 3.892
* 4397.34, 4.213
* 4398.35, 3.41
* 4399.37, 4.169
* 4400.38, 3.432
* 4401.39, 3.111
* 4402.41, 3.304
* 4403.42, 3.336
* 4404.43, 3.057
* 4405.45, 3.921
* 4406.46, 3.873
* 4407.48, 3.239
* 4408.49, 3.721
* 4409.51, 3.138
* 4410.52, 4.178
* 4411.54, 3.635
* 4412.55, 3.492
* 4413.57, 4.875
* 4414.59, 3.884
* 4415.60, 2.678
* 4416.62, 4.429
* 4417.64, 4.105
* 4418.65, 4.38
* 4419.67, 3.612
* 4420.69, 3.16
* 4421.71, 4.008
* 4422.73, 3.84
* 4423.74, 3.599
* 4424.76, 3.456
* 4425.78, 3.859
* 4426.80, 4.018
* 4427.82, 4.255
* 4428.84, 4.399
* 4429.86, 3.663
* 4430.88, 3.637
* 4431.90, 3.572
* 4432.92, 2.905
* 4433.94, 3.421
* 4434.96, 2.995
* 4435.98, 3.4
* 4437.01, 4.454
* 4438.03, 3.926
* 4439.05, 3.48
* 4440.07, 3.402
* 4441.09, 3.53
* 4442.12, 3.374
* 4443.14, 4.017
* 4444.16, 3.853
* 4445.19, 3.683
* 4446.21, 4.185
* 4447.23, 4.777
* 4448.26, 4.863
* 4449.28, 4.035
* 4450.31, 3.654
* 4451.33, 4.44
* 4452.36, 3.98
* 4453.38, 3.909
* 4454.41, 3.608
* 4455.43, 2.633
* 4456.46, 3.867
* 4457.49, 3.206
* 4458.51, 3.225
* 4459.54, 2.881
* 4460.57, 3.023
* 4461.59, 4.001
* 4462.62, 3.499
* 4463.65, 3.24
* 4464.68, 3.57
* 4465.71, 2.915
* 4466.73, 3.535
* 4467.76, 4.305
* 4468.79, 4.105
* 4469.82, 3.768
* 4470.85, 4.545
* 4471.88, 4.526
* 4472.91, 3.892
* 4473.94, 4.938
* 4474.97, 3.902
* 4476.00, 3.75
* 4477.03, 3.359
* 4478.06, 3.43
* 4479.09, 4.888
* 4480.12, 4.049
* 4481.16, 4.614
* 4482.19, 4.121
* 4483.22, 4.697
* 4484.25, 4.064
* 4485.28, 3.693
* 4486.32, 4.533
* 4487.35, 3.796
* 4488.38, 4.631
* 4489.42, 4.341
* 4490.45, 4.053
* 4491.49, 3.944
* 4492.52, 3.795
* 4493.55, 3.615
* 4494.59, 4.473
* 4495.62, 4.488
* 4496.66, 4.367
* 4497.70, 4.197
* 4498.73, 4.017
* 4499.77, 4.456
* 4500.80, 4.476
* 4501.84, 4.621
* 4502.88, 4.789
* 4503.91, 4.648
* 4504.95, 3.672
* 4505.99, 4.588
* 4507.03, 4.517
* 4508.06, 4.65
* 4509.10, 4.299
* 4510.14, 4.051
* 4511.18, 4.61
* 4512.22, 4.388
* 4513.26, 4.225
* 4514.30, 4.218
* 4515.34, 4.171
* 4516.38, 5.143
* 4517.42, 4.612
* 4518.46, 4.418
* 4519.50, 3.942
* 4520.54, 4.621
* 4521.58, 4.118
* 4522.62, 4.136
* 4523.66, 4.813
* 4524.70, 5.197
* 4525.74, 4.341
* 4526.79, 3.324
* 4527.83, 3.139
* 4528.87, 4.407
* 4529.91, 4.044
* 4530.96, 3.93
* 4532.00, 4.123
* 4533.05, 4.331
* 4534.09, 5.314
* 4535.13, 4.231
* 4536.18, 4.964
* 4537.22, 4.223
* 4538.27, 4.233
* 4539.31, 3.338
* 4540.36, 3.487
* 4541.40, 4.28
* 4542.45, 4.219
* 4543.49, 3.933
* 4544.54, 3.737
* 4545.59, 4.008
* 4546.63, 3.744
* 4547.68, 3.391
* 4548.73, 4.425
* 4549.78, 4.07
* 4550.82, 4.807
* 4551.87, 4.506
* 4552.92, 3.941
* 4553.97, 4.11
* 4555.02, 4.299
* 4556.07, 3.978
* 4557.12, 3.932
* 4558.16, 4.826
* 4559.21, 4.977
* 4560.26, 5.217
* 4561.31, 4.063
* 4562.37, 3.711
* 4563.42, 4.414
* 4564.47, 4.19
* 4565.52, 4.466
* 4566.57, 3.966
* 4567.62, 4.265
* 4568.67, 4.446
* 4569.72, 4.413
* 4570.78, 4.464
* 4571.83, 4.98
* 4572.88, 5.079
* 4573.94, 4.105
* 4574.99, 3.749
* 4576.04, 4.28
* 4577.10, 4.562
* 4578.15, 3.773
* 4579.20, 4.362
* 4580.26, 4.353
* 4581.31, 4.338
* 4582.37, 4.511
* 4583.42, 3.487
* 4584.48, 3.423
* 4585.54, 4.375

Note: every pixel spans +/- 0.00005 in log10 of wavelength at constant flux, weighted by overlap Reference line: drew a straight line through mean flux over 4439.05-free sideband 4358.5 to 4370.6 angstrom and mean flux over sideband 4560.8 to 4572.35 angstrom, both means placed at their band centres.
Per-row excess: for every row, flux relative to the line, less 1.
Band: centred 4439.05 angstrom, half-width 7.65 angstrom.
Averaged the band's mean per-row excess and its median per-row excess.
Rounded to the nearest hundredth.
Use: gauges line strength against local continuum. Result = -0.12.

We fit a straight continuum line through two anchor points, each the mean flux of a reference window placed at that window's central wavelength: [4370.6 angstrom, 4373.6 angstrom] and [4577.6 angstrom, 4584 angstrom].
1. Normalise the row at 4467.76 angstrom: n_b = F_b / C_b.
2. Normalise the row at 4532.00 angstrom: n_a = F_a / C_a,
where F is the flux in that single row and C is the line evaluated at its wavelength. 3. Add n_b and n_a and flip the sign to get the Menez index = -2.21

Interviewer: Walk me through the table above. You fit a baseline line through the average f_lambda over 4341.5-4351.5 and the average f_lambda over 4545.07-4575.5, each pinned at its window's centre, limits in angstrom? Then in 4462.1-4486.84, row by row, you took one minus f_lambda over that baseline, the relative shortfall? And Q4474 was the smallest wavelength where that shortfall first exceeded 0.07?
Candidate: 4462.62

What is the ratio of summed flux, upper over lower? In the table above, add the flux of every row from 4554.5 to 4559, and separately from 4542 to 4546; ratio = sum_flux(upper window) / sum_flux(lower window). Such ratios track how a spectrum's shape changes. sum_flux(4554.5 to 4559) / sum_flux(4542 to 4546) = 1.1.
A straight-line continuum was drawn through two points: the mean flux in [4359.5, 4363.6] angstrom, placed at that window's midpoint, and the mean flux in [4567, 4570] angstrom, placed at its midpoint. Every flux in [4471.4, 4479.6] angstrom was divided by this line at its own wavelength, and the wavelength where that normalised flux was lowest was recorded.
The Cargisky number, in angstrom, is 4477.03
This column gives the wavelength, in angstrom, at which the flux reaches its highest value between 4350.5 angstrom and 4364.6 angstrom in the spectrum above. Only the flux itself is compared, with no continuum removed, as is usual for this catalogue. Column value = 4364.05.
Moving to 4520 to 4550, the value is 4534.09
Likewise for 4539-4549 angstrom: 4548.73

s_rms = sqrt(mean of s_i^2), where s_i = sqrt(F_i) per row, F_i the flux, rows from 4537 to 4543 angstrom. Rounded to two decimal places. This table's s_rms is 1.99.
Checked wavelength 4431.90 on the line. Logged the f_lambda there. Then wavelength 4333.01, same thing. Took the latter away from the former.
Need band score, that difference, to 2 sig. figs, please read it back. -1.2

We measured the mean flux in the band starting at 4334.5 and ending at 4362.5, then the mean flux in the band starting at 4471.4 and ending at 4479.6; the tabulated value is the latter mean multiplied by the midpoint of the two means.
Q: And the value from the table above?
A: 15.3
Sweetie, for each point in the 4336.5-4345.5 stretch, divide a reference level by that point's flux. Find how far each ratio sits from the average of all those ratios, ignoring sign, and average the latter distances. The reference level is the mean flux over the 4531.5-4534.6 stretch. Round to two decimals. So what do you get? 0.21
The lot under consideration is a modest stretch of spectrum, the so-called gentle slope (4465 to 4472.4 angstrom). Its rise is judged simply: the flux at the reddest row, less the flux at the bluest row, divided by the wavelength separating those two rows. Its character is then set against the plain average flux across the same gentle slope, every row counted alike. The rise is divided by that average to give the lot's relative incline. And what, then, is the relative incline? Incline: 0.07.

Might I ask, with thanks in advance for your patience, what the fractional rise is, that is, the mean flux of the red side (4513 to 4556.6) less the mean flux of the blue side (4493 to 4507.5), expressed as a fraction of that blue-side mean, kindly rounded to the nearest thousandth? -0.034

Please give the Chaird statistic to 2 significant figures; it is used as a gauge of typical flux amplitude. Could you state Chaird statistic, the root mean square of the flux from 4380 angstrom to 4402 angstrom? 3.4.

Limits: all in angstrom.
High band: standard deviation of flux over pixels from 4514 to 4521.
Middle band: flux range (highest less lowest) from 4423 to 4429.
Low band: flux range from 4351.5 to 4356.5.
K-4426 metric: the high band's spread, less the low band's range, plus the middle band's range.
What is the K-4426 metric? 0.8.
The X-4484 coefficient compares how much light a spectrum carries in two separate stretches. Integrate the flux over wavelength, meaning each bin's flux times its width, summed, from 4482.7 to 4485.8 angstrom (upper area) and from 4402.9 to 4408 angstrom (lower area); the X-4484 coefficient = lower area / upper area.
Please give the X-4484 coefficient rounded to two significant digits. 1.4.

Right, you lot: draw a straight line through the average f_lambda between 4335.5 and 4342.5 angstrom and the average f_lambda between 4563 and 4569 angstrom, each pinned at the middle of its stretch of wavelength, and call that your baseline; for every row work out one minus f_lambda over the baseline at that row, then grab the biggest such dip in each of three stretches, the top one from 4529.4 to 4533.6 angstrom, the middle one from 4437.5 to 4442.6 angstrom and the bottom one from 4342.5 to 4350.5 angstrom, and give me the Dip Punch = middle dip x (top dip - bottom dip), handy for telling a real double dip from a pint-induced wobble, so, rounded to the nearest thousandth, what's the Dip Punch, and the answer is 0.006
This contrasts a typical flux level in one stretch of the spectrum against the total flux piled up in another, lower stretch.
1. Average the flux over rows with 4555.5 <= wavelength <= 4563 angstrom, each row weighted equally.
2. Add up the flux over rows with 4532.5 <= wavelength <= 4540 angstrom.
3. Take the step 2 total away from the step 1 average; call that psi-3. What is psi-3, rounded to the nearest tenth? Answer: -26.2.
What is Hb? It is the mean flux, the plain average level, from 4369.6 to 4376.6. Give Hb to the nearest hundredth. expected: 3.55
